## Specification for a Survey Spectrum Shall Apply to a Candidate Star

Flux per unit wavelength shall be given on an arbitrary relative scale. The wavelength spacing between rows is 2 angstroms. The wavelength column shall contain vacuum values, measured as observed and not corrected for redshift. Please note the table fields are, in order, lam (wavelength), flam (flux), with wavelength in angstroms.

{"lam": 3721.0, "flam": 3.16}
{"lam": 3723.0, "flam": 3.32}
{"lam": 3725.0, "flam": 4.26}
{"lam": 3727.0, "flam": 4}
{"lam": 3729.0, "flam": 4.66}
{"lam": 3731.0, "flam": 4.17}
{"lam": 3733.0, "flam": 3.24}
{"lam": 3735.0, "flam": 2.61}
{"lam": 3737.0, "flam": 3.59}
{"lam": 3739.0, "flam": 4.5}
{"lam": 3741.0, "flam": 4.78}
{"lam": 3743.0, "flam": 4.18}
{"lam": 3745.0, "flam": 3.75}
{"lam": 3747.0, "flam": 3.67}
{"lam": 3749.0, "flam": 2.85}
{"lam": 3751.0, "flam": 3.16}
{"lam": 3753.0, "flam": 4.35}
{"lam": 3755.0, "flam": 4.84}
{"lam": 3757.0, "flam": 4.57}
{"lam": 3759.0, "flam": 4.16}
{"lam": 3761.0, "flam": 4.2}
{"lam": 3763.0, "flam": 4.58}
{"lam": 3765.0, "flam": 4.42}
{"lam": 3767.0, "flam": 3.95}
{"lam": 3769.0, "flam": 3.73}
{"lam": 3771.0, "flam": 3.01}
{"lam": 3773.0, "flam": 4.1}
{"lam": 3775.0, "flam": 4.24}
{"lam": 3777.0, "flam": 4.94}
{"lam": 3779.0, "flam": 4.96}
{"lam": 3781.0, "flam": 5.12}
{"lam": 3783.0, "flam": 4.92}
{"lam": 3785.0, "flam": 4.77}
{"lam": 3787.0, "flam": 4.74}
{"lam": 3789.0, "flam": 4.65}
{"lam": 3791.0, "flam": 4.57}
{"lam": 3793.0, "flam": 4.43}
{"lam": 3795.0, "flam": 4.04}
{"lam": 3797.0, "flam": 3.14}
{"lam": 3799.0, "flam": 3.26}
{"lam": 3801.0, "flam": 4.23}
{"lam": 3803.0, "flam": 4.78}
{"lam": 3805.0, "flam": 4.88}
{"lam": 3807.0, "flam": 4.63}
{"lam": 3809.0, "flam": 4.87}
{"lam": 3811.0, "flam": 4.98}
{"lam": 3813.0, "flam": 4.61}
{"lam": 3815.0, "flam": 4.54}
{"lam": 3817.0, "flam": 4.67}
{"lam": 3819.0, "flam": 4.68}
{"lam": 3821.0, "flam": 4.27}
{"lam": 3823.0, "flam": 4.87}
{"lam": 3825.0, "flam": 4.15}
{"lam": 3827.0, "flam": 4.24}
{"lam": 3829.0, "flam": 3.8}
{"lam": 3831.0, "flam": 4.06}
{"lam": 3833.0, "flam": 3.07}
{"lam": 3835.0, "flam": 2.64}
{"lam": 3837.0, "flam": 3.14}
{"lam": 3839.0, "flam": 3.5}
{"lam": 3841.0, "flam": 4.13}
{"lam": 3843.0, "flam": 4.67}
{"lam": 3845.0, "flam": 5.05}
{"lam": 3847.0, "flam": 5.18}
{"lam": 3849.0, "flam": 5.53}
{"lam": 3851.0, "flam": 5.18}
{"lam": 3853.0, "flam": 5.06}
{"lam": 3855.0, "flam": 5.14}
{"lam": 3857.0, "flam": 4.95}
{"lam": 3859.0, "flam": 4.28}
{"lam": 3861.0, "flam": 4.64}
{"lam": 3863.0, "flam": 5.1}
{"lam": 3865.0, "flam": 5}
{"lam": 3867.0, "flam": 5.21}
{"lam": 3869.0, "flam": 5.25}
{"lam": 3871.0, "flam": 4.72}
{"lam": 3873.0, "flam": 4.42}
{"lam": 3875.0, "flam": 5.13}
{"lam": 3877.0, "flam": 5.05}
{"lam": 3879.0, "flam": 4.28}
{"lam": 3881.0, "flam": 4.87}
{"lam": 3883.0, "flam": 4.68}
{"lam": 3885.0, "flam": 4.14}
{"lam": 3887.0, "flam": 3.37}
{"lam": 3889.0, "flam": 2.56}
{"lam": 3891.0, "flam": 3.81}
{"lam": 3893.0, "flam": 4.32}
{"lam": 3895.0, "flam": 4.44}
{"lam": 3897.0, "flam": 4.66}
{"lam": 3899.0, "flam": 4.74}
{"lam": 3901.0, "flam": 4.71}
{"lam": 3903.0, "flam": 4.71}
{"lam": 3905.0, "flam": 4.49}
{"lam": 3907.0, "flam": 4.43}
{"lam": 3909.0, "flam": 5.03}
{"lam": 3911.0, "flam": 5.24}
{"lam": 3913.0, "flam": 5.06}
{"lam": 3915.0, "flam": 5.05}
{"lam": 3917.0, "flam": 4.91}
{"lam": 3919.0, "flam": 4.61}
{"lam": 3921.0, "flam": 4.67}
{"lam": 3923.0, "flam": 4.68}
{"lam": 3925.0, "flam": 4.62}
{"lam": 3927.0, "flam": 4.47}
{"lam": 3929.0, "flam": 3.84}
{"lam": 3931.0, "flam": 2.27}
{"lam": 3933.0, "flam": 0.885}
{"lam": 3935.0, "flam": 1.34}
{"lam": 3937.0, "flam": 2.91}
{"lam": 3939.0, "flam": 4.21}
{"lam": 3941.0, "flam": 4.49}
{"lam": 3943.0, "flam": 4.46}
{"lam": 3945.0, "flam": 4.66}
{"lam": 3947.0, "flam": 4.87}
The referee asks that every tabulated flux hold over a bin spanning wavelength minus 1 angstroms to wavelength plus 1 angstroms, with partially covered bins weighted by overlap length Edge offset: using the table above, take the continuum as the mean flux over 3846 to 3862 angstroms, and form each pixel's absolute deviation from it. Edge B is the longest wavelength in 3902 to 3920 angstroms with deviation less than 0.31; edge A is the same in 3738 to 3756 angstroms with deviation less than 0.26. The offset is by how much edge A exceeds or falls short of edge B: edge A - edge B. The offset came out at -162 angstroms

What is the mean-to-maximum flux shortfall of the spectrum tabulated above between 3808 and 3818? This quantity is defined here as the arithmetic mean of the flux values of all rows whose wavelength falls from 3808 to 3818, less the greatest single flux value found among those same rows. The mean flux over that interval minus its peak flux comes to -0.2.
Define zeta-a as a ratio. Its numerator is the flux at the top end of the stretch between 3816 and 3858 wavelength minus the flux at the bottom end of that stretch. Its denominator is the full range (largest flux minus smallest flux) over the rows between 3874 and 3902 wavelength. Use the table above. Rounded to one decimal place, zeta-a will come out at 0.1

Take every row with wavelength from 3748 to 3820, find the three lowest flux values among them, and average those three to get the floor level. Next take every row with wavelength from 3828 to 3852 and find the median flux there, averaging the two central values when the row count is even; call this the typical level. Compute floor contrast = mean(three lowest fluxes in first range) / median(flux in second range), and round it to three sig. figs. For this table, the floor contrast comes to 0.733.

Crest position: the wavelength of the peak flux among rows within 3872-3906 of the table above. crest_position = 3875.0 angstroms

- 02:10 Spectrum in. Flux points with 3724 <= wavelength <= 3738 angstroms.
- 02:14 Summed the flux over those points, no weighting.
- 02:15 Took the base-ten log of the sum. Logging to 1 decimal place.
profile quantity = 1.4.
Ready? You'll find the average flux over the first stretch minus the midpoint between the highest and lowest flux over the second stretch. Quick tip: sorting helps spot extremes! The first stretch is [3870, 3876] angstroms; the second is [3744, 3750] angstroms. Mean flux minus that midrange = 1.5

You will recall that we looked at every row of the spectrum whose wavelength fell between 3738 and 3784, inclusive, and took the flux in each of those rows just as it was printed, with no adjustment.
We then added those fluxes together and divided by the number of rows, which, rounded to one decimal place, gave 4.2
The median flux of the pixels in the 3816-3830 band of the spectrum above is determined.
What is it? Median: 4.27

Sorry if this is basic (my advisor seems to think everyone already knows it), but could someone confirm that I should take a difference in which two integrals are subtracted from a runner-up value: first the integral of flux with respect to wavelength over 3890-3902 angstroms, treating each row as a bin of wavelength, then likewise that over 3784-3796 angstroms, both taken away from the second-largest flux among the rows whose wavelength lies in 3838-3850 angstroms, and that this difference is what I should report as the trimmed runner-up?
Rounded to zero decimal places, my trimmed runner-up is -103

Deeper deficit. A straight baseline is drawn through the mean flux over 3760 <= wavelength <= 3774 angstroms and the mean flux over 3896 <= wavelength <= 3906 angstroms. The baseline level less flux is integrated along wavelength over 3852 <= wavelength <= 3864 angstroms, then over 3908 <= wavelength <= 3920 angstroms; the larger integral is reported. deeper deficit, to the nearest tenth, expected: -3.1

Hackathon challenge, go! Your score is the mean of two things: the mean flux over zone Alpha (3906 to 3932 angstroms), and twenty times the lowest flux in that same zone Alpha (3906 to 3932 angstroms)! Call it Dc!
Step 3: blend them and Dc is 25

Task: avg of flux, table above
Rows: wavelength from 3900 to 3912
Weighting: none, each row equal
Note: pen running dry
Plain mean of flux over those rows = 4.8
